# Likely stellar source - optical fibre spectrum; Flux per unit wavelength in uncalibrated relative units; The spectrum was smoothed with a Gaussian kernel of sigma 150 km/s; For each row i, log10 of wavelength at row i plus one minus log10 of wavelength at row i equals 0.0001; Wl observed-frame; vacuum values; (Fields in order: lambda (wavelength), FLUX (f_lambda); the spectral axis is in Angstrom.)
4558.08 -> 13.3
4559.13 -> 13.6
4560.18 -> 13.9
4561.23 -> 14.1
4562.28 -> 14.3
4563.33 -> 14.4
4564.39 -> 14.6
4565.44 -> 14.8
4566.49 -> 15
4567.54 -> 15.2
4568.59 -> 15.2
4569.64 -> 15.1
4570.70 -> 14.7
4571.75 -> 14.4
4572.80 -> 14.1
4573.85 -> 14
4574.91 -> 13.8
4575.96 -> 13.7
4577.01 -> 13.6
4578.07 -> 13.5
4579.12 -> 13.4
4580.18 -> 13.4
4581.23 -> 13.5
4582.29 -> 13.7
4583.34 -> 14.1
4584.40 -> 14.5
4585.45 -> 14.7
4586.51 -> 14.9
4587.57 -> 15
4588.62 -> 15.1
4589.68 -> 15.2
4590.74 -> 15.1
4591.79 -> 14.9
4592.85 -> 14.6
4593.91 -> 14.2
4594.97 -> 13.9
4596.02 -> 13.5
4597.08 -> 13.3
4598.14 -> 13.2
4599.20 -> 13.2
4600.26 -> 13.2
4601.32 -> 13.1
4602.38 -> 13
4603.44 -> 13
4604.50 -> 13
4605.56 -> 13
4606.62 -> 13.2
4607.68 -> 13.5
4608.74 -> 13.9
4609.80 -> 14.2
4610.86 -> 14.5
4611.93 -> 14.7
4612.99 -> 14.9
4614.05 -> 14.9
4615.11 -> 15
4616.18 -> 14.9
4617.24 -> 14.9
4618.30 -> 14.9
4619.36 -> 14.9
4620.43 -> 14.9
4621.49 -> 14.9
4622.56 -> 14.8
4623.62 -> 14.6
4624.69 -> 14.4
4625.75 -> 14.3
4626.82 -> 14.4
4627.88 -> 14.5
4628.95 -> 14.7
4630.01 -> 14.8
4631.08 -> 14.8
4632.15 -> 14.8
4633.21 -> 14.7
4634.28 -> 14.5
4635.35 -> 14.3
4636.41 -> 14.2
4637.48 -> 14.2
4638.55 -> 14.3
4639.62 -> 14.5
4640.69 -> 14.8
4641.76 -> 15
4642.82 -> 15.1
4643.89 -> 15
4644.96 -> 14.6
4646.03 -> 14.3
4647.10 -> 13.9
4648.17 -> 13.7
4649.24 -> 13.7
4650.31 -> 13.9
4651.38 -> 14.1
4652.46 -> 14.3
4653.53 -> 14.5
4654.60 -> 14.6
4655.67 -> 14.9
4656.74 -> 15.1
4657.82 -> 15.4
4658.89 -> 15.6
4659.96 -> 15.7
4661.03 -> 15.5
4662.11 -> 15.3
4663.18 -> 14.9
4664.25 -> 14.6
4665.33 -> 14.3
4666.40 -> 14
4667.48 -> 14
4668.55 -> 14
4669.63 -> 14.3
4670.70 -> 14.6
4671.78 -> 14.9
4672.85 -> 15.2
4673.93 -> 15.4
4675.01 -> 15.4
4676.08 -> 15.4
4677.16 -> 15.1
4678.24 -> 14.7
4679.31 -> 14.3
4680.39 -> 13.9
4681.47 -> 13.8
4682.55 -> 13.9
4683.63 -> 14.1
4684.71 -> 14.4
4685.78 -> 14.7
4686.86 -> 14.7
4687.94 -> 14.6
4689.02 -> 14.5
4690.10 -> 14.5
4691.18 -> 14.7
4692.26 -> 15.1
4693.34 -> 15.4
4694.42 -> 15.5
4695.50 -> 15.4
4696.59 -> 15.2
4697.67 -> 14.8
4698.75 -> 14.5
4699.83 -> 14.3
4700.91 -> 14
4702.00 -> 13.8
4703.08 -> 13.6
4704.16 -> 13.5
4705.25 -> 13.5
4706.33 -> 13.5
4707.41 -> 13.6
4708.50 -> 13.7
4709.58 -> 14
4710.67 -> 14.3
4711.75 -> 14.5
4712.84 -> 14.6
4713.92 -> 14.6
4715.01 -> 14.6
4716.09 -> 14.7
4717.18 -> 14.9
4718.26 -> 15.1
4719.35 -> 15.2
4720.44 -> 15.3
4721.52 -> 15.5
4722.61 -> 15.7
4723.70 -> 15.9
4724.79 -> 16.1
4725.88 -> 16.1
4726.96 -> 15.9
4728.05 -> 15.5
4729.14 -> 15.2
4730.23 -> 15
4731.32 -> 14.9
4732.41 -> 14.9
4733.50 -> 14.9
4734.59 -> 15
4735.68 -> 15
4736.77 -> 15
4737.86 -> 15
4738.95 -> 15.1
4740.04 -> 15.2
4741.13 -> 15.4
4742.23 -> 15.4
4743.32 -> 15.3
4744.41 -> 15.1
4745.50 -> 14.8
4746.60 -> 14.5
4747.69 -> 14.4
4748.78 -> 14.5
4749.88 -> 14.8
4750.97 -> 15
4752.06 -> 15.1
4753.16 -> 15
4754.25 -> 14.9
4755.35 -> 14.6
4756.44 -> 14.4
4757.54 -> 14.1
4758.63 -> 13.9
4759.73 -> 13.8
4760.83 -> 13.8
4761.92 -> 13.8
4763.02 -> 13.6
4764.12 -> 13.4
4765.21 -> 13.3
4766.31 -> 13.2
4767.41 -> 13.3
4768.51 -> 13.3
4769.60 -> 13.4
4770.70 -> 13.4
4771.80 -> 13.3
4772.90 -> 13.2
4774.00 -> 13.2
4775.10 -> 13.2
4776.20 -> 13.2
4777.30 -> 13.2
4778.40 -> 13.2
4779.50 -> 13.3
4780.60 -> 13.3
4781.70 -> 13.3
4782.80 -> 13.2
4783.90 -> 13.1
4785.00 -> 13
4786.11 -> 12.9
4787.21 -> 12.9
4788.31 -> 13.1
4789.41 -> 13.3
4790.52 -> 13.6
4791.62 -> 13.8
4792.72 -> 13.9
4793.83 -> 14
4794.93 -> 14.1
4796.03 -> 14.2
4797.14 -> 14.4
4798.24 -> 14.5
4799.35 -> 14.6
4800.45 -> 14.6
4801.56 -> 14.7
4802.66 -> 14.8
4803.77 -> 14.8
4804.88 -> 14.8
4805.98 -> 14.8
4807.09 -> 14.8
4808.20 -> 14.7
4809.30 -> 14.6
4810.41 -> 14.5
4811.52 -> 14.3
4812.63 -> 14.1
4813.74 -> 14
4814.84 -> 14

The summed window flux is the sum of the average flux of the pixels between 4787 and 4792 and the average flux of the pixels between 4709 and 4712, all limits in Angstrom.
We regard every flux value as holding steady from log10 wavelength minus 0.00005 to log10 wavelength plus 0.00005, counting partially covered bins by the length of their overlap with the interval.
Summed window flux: 27.61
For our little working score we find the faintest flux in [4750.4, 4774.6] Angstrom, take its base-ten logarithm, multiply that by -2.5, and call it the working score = -2.80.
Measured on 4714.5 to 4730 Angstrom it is -2.91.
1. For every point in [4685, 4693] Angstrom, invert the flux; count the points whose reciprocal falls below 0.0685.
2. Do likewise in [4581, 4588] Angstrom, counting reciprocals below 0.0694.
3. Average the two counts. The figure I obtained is 4.50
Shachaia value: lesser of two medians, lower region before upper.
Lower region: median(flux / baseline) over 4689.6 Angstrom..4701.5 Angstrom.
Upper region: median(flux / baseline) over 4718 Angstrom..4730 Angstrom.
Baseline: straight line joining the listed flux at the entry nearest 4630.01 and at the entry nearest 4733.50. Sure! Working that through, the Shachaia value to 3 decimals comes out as 0.996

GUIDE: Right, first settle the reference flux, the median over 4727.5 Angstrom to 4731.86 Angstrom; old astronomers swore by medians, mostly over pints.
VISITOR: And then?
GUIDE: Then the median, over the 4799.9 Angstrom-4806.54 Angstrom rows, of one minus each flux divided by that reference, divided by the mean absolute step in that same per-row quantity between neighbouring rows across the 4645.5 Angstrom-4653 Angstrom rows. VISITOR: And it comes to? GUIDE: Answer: 1.5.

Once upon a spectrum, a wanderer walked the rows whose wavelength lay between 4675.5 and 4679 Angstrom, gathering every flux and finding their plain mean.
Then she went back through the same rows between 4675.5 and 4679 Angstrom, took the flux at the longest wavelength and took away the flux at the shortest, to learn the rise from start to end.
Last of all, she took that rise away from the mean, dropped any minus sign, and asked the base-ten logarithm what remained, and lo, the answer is 1.20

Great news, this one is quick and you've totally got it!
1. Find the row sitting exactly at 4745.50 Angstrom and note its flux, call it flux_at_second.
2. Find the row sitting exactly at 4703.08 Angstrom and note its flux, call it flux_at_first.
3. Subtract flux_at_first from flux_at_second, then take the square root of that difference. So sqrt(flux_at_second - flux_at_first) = 1.10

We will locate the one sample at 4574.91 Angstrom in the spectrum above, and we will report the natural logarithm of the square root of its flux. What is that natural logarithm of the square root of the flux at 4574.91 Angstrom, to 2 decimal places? 1.31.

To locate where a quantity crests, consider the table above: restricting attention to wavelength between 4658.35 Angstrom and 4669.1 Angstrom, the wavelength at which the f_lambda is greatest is 4659.96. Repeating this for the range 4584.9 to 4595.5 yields 4589.68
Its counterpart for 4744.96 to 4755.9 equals 4752.06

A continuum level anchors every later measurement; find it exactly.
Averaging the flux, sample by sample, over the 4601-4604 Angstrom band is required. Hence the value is 13.0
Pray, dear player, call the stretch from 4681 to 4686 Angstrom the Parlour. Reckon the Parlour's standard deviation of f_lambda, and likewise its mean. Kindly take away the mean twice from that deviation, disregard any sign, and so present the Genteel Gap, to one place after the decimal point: 28.0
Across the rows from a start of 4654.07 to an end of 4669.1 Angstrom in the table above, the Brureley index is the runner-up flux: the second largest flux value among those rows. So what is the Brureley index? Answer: 15.6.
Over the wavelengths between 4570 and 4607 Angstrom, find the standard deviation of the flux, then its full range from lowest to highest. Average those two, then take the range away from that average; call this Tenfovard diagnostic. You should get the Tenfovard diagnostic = -0.74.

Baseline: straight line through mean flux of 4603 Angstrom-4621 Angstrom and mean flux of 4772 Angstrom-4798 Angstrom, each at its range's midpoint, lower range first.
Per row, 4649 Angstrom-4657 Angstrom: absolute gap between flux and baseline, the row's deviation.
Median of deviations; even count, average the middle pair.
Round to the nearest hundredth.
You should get 0.41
